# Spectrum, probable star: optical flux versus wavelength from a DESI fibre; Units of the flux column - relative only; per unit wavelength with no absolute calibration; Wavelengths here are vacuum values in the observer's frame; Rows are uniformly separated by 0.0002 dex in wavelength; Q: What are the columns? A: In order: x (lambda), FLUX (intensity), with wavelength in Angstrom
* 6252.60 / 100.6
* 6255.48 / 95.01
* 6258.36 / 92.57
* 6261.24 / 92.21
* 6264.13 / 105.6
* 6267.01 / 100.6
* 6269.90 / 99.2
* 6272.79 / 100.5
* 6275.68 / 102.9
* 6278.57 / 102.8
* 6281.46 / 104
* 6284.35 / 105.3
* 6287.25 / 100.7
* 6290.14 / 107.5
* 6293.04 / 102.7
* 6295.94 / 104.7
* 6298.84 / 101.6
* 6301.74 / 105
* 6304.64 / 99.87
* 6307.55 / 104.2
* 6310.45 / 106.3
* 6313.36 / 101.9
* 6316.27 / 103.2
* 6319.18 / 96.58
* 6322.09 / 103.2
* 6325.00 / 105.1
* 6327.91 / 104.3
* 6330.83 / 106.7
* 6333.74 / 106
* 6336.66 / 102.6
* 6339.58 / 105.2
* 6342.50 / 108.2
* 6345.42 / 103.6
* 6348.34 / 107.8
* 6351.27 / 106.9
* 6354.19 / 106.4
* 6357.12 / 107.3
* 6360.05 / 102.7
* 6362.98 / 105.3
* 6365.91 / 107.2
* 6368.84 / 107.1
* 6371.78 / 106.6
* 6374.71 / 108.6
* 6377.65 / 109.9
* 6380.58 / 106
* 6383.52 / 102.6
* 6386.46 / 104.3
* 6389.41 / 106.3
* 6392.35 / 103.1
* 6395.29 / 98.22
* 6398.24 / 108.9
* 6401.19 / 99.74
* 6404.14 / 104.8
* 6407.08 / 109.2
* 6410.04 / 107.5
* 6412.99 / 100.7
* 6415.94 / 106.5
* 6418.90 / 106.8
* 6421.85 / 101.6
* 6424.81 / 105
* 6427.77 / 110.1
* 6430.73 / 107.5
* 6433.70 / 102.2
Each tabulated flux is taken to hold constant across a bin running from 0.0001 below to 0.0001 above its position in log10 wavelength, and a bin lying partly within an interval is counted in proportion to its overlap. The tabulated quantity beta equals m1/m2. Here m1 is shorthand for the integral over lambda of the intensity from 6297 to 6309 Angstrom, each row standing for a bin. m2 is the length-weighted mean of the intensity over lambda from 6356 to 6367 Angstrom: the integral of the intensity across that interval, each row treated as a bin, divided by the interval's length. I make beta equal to 11.7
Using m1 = 1233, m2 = 105.5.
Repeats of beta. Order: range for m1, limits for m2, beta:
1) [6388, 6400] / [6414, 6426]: 11.9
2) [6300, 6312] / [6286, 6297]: 12.0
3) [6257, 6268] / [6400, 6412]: 10.2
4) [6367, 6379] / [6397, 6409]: 12.3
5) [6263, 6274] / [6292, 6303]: 10.8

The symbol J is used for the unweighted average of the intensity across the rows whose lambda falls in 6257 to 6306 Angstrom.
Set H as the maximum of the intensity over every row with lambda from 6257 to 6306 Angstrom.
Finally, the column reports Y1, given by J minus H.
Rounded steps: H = 107.5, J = 101.6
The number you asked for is -5.9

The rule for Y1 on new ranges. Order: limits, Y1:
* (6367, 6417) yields -4.6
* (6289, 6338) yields -3.9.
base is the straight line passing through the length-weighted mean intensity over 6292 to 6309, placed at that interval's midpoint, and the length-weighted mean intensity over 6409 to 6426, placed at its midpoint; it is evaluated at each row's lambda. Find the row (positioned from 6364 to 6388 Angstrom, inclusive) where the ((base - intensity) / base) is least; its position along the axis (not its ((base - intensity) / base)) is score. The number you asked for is 6377.65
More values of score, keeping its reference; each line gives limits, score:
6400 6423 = 6407.08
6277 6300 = 6290.14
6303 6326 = 6310.45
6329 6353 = 6342.50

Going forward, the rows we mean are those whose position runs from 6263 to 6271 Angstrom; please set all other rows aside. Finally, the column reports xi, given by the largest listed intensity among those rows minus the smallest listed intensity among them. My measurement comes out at 6.4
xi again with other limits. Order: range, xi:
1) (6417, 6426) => 5.2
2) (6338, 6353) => 4.6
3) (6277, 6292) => 6.8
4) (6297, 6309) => 5.1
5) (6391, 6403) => 10.7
